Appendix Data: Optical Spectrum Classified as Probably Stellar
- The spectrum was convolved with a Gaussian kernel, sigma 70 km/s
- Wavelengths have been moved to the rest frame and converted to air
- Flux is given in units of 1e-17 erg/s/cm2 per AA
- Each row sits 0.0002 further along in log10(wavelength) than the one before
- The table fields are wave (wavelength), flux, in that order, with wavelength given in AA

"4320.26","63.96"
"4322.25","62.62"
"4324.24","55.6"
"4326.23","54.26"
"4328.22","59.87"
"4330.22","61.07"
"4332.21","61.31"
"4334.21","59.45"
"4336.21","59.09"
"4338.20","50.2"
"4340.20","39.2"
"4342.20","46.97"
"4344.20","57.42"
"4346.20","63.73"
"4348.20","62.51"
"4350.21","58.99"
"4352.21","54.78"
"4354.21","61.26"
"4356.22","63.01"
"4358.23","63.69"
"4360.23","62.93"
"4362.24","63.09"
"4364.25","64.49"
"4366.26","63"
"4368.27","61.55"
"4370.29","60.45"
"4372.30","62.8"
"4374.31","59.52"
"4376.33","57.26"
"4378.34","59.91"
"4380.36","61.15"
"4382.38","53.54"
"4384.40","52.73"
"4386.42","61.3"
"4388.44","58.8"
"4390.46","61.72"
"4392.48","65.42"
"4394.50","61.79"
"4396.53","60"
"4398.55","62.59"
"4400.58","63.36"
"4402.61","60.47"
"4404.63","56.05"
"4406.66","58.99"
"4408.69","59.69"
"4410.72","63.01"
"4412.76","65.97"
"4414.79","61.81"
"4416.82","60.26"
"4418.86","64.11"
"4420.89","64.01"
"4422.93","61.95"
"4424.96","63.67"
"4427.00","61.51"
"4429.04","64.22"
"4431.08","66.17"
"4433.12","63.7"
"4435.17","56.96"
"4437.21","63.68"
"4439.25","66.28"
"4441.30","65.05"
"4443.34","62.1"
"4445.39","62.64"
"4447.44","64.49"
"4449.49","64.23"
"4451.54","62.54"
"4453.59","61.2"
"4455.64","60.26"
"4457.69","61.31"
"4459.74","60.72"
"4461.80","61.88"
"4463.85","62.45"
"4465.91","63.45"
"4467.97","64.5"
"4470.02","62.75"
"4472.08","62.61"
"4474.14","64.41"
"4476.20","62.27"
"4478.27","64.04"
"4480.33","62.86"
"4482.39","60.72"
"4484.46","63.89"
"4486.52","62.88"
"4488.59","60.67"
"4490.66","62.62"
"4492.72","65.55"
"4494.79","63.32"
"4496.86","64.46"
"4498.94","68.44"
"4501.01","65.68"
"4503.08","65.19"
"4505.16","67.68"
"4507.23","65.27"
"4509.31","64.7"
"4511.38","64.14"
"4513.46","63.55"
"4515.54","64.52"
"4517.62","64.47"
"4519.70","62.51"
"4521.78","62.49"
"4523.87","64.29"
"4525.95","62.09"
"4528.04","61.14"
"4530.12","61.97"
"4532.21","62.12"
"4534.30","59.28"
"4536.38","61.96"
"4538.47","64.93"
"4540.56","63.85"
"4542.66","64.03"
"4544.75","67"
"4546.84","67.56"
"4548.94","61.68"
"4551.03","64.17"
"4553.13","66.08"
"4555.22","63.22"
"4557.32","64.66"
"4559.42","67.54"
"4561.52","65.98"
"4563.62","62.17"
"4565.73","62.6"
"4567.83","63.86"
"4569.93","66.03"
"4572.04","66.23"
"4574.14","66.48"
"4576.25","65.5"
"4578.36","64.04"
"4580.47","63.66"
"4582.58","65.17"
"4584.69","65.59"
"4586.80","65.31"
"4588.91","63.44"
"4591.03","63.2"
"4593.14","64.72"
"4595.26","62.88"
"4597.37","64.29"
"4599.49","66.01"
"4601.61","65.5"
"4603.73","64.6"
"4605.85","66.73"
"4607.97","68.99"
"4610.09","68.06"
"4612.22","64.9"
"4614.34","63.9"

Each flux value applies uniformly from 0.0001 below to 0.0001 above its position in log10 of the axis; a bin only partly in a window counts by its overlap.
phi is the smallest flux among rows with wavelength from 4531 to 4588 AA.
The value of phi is 59.28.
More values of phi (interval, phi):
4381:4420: 52.73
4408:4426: 59.69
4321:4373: 39.2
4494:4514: 63.32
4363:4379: 57.26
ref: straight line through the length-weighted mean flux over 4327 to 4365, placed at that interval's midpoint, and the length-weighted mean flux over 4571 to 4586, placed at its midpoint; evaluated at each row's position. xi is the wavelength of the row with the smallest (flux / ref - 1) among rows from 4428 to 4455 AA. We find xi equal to 4435.17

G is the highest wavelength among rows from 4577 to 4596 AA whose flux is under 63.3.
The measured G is 4595.26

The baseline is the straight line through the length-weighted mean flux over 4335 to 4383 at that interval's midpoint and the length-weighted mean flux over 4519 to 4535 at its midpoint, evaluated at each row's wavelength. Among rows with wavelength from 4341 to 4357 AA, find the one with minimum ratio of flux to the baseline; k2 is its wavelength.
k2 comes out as 4342.20 AA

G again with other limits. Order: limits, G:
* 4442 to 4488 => 4486.52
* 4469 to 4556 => 4555.22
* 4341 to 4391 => 4390.46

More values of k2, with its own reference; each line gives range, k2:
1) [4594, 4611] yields 4595.26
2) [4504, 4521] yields 4519.70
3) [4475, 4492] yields 4488.59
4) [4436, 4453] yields 4443.34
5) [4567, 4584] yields 4580.47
